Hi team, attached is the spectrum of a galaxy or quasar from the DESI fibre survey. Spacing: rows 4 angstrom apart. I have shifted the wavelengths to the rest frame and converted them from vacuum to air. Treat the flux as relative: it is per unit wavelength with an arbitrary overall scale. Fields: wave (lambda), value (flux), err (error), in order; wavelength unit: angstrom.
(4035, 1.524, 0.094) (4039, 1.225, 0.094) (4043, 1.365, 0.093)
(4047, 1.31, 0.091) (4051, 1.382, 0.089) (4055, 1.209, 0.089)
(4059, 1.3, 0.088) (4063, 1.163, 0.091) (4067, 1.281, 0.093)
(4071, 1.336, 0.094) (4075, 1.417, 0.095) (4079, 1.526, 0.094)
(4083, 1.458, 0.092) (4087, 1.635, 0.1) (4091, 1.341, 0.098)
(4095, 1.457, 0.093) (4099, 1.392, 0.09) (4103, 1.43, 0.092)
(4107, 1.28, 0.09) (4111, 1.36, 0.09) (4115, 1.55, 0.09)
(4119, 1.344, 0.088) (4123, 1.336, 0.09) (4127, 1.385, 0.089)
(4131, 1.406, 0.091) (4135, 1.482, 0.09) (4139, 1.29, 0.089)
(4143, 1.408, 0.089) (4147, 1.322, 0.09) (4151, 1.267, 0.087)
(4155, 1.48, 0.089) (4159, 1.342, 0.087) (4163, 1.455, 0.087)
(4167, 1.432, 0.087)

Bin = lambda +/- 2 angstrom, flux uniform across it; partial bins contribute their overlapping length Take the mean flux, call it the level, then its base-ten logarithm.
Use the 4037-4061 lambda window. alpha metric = 0.113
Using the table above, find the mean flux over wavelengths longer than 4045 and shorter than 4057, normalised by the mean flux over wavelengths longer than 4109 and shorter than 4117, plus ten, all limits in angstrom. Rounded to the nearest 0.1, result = 10.9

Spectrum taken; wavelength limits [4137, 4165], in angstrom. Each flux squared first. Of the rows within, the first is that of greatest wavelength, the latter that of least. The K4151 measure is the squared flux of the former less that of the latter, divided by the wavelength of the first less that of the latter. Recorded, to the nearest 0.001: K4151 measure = 0.019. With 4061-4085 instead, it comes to 0.039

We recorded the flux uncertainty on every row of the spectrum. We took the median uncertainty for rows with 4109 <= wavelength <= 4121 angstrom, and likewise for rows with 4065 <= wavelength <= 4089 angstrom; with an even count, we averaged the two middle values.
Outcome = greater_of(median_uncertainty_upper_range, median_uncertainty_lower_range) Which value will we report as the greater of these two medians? 0.094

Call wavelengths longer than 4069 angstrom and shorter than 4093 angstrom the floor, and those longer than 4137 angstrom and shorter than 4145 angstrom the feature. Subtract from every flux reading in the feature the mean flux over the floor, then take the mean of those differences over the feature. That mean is -0.10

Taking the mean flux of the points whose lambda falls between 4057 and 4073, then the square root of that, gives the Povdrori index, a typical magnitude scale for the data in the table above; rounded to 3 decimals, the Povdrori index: 1.127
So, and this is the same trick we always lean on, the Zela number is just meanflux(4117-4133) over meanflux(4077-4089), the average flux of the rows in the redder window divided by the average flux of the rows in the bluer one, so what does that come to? 0.89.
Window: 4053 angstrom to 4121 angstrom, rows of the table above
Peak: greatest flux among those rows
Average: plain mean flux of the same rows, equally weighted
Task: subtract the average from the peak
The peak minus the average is 0.25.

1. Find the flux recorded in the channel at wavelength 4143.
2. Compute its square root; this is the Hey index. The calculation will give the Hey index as 1.19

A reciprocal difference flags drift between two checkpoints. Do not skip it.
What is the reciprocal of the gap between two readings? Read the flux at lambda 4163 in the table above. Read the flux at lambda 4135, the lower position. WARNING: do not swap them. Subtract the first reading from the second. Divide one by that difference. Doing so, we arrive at 37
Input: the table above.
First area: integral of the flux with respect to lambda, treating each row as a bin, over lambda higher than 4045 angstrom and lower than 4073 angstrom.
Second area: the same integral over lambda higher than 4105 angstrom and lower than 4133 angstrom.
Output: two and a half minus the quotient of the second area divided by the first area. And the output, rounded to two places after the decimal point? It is 1.42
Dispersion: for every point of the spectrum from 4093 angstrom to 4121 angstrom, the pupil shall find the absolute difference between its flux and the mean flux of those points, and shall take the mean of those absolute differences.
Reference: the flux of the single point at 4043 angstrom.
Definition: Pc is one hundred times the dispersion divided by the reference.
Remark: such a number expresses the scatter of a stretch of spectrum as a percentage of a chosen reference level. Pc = 4.8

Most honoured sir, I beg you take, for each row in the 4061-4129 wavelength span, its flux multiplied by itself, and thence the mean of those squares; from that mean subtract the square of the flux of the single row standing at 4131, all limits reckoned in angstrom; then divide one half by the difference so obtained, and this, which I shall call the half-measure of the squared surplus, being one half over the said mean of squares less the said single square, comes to -22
